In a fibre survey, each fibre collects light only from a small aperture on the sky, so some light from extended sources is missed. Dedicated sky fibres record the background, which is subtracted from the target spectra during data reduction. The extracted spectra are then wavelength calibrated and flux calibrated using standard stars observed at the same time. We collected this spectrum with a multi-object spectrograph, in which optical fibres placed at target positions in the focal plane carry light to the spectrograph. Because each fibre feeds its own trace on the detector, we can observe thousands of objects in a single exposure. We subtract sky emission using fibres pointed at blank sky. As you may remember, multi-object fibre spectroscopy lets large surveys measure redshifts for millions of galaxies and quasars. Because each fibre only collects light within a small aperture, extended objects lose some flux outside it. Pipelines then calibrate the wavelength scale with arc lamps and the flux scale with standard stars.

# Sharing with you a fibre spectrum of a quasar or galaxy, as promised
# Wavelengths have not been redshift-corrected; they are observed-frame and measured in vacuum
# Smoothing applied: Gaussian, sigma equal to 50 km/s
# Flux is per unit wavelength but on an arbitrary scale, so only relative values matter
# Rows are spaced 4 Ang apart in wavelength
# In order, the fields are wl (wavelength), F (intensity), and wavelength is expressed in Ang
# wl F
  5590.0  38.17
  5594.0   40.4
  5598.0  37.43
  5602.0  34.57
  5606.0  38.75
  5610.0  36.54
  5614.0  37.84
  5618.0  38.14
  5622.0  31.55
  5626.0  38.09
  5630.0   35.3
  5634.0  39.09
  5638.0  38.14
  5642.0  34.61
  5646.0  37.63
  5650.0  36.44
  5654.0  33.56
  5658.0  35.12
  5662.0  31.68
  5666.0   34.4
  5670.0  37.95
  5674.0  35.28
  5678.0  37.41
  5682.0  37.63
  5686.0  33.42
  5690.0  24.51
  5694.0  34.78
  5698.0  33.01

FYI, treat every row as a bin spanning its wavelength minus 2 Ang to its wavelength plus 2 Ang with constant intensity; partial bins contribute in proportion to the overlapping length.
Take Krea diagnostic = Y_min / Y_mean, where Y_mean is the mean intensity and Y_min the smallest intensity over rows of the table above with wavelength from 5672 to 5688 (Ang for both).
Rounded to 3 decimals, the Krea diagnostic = 0.930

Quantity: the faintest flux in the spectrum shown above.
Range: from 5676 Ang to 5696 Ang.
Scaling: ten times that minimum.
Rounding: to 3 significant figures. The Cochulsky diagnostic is 245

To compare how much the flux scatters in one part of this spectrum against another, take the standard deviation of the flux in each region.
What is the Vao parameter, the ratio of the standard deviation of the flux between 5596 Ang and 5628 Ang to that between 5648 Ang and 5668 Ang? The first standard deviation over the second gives 1.4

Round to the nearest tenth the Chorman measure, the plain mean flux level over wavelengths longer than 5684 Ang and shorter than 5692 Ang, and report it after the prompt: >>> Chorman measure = 29.0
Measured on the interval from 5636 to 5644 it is 36.4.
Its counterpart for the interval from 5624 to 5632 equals 36.7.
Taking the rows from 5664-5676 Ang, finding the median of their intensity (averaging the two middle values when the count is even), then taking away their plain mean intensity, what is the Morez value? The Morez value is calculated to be -0.6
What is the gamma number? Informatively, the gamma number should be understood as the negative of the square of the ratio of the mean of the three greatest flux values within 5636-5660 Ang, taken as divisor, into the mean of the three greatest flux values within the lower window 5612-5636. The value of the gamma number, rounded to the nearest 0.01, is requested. -1.06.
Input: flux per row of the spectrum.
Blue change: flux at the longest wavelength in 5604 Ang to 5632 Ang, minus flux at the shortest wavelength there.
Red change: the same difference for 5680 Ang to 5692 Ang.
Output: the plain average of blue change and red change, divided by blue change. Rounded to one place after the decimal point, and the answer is 2.4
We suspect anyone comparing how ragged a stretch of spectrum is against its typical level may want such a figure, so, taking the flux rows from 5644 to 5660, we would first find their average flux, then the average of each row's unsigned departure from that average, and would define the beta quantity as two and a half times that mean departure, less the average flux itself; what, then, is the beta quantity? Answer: -32.3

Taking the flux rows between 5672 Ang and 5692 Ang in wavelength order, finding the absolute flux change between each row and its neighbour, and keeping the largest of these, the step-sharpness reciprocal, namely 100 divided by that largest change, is 11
